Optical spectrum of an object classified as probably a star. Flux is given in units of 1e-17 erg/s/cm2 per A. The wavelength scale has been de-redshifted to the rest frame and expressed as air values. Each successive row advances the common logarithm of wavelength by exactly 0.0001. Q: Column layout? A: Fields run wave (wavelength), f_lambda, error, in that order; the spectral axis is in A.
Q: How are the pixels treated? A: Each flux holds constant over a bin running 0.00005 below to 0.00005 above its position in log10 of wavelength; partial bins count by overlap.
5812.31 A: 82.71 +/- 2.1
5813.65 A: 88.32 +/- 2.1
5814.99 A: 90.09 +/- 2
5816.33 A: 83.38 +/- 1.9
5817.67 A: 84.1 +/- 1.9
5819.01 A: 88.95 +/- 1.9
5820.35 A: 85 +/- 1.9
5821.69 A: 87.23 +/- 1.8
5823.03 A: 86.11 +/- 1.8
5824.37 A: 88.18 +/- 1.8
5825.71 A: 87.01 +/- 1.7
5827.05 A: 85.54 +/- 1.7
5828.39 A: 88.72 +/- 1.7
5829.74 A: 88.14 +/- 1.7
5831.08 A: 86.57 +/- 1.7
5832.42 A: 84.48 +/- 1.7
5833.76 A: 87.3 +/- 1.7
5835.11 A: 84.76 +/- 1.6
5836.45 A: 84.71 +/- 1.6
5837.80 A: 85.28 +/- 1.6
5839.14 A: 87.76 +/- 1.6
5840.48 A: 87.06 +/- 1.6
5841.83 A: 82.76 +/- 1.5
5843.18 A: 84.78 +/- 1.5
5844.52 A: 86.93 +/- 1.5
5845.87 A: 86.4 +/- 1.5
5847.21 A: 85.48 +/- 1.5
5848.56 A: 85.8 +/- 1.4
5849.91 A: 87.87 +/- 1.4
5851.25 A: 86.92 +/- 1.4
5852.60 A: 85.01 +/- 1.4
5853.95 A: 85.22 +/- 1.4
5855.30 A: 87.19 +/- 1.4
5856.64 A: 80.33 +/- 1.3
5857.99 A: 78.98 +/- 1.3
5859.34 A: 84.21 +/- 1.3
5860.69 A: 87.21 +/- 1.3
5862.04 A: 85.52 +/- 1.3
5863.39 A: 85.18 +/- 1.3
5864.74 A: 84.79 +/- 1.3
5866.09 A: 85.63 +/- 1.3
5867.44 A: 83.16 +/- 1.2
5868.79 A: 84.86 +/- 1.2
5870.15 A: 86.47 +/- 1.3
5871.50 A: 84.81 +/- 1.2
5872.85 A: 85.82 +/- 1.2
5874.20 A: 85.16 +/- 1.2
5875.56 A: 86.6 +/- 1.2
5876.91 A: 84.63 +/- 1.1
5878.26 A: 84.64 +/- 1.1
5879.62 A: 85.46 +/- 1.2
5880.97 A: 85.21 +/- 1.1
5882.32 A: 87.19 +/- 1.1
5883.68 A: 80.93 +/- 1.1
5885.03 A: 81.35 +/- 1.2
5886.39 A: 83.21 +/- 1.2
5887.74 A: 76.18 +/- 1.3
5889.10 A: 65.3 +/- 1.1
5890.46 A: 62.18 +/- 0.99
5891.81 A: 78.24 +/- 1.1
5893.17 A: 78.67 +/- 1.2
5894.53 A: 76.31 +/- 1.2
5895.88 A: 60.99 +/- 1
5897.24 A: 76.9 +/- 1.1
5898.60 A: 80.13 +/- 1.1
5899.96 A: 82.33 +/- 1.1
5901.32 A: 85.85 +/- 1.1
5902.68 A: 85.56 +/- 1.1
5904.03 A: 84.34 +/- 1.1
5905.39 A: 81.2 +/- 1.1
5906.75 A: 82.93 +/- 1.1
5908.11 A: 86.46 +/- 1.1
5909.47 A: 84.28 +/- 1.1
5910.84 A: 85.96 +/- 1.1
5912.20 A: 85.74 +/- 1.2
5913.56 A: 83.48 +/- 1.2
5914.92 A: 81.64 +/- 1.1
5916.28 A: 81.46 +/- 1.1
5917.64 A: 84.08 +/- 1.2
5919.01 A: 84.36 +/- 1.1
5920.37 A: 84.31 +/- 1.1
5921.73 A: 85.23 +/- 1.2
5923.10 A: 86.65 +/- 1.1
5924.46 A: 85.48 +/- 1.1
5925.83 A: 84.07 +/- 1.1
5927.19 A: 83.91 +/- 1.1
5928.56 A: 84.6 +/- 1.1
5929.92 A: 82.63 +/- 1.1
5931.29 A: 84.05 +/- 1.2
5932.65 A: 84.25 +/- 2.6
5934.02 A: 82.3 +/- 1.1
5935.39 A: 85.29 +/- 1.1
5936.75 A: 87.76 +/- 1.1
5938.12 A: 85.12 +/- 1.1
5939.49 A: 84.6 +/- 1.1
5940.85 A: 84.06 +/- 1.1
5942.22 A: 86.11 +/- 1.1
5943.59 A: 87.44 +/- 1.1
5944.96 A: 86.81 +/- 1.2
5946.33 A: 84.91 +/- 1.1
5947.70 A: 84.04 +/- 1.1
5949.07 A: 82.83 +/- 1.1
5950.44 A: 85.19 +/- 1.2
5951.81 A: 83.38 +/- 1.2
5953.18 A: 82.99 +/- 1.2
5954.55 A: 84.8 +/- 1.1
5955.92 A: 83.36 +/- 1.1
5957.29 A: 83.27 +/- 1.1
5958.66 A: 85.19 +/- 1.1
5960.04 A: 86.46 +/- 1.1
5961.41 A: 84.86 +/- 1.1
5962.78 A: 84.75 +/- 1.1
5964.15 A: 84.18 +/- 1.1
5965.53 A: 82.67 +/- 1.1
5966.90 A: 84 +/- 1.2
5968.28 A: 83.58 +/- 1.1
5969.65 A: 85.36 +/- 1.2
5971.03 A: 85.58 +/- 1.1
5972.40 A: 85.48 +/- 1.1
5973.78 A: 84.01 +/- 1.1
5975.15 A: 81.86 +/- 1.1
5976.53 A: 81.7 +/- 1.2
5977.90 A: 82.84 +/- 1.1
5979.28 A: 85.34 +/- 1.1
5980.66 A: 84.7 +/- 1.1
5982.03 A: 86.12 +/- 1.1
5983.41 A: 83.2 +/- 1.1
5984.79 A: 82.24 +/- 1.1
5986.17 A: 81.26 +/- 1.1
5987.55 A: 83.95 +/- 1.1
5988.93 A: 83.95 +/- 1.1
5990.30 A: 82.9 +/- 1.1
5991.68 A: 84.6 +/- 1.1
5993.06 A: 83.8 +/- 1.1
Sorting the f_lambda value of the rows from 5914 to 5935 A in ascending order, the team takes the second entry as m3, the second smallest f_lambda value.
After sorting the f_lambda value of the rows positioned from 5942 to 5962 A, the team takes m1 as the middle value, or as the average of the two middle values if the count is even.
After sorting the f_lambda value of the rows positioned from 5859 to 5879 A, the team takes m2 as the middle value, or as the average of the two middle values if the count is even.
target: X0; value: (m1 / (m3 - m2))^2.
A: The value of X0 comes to 581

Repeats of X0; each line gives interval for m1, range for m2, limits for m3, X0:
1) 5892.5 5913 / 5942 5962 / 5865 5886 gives 558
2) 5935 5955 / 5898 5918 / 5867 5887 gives 967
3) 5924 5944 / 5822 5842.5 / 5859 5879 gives 1285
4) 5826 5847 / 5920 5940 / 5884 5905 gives 15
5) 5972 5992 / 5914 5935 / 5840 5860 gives 501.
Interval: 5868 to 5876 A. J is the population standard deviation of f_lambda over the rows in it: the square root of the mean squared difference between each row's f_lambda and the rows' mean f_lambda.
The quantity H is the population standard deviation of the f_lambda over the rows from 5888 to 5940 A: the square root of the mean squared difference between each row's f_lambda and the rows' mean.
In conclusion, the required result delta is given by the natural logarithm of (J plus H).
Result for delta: 1.9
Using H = 6.1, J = 0.73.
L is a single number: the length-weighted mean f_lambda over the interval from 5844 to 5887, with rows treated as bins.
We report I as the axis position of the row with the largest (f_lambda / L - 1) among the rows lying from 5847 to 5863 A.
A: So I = 5849.91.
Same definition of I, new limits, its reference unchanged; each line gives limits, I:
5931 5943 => 5936.75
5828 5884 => 5828.39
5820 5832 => 5828.39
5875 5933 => 5882.32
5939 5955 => 5943.59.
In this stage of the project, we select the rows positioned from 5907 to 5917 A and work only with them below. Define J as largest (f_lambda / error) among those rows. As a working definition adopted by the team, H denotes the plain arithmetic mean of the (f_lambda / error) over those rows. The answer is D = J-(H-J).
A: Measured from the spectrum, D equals 82.5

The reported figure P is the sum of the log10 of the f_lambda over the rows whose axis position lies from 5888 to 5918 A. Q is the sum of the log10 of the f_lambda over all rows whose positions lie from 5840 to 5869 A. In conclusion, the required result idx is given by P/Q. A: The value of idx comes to 0.984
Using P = 41.8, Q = 42.5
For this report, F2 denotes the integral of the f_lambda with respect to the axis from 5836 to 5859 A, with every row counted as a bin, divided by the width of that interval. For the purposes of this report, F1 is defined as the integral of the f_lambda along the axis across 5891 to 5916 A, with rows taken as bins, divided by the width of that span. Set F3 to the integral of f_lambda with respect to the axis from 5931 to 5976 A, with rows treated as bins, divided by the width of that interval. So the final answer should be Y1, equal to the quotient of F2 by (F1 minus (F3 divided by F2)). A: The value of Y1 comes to 1.064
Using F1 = 81.1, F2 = 85.2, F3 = 84.6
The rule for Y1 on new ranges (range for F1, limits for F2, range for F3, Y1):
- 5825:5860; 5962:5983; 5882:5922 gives 0.994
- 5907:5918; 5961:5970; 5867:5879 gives 1.013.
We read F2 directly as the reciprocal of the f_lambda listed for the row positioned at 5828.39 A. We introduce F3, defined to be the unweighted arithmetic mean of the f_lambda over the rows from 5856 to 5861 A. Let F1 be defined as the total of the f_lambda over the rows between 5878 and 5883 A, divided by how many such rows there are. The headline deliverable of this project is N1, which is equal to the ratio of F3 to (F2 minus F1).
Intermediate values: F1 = 85.6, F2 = 0.0113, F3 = 82.7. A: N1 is -0.966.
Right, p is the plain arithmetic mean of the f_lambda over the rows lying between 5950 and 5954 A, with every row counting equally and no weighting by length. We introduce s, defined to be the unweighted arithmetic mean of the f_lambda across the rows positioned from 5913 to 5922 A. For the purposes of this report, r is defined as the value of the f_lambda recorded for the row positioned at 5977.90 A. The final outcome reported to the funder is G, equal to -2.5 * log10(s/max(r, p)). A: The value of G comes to 0.004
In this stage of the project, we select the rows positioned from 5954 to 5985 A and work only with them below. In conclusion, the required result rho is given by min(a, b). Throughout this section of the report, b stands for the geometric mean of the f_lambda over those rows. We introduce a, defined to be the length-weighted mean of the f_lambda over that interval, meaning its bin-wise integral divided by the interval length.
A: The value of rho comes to 84.1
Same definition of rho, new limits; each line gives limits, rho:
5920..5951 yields 84.8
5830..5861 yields 85.3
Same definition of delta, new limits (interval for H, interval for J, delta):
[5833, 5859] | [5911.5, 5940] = 1.3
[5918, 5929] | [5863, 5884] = 0.8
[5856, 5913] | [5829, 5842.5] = 2.0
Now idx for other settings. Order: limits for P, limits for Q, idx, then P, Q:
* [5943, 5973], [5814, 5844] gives 0.996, 42.4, 42.6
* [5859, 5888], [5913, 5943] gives 1.000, 42.4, 42.4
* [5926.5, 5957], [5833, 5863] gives 0.998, 42.4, 42.5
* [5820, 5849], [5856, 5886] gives 1.005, 42.6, 42.4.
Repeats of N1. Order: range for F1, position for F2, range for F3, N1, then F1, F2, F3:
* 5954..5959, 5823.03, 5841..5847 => -1.013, 84.2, 0.0116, 85.2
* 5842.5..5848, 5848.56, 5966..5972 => -0.985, 85.9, 0.0117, 84.6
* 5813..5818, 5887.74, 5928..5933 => -0.970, 86.5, 0.0131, 83.9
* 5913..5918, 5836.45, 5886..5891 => -0.868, 82.7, 0.0118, 71.7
